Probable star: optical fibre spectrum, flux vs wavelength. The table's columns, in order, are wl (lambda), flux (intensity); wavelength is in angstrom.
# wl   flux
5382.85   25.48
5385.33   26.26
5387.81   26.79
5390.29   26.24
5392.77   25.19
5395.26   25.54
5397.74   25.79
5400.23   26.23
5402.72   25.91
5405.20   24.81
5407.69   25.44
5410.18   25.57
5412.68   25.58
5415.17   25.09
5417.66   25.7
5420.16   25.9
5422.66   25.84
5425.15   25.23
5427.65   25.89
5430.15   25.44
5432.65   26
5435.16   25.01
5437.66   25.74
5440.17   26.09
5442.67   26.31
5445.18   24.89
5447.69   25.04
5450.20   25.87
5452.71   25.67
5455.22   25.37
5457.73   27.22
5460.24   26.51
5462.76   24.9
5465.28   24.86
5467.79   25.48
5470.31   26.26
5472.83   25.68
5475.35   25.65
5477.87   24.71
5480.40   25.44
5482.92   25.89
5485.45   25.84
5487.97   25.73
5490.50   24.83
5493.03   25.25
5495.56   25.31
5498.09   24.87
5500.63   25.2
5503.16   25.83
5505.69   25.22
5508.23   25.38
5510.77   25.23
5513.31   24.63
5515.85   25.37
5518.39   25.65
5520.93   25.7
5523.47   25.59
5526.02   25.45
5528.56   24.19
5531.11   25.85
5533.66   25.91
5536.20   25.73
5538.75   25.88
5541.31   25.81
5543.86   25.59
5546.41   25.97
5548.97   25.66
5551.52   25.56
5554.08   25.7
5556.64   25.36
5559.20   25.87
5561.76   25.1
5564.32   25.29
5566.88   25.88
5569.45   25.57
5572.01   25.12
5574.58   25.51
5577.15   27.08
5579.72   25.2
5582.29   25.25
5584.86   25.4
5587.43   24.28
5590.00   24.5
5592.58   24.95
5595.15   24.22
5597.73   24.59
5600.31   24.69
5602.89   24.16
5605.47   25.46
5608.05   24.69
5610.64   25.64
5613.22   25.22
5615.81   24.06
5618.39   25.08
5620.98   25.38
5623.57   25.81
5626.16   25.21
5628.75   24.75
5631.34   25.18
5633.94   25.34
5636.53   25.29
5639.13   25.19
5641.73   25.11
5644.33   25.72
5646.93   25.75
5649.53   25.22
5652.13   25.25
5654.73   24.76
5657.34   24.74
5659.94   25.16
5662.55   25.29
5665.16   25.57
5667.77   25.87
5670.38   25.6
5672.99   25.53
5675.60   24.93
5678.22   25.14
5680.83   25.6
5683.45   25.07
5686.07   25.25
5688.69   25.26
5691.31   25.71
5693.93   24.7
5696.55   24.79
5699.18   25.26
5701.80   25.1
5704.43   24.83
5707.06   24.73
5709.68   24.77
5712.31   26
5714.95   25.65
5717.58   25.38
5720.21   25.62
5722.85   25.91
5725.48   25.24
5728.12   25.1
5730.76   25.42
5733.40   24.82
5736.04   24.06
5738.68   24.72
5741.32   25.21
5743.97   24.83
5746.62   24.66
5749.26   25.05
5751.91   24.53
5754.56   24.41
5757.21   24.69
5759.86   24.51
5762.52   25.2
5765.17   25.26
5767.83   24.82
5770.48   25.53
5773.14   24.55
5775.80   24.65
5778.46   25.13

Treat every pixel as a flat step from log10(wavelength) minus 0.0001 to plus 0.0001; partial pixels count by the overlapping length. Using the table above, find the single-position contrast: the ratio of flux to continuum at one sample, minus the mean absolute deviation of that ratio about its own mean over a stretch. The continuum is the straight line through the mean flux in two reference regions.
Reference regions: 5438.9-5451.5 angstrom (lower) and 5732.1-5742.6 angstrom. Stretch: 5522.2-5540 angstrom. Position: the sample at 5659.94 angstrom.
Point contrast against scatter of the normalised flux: 0.99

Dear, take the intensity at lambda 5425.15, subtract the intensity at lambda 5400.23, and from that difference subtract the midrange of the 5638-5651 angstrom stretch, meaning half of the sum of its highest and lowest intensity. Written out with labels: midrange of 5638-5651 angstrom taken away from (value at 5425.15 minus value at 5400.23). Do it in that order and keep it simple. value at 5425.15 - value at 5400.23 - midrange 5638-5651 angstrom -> -26.4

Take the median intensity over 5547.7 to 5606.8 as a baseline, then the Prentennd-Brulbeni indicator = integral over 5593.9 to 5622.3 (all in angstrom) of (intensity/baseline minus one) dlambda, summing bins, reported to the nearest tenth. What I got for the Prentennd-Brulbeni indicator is -0.5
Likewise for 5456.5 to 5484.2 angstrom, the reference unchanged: 0.4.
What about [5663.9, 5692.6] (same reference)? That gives 0.1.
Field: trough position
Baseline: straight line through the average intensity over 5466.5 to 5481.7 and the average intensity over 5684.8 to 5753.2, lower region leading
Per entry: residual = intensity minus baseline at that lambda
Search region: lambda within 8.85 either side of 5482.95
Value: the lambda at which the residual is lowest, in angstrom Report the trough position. 5477.87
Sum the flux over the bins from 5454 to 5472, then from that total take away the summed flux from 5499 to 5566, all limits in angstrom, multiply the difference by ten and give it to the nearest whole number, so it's -4821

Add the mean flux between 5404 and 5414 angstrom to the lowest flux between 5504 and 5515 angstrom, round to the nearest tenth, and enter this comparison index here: 50.0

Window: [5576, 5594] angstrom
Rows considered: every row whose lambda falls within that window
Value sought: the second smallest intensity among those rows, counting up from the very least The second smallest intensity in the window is 24.5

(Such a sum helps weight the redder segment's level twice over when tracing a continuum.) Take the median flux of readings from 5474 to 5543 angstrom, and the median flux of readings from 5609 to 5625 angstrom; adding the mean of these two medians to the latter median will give 50.7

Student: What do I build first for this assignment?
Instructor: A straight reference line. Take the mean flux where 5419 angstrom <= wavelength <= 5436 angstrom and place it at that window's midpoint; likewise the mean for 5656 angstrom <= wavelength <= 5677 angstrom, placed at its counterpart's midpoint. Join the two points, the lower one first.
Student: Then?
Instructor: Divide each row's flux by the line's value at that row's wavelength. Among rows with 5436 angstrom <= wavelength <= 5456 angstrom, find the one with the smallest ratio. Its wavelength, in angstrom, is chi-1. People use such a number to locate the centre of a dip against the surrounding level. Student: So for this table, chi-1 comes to 5445.18 angstrom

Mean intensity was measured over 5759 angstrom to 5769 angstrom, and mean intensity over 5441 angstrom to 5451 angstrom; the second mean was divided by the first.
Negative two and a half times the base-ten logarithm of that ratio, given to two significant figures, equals -0.025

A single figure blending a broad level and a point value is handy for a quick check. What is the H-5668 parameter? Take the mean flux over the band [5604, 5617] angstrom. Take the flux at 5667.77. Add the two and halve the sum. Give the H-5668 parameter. 25.44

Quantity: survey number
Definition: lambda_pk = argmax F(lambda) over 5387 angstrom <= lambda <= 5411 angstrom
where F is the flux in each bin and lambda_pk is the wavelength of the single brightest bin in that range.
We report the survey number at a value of 5387.81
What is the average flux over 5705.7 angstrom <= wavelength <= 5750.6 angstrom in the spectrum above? 25.13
